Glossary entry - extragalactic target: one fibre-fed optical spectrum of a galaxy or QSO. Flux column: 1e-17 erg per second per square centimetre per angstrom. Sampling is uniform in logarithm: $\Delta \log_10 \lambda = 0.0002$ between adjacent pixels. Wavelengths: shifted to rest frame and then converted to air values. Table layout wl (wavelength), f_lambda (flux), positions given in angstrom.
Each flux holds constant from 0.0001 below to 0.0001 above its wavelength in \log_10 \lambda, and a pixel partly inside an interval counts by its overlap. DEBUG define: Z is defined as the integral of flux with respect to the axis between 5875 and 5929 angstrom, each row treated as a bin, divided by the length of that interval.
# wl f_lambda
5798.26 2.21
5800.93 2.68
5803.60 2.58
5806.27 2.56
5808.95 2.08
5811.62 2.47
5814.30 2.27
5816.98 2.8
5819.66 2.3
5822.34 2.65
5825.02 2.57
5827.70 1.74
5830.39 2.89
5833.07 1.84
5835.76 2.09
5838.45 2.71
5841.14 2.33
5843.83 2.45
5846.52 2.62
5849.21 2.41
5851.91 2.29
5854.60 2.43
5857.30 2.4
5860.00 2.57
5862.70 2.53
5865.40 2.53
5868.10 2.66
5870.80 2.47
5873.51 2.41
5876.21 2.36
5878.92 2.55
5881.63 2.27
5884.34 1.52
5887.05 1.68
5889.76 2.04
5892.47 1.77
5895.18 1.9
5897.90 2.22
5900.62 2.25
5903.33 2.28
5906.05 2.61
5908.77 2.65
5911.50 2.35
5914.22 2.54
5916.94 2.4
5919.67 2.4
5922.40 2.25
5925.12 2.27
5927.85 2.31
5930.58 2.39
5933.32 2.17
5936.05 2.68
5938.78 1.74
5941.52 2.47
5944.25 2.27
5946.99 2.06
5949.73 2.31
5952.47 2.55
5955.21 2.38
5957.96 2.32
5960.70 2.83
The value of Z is 2.23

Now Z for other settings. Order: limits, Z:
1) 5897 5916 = 2.42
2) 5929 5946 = 2.28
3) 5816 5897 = 2.32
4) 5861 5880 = 2.50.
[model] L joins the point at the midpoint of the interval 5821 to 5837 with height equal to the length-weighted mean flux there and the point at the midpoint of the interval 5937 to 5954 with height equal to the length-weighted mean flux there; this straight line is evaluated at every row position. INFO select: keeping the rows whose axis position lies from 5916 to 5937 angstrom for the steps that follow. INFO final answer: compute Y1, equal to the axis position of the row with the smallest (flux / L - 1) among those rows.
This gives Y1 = 5933.32 angstrom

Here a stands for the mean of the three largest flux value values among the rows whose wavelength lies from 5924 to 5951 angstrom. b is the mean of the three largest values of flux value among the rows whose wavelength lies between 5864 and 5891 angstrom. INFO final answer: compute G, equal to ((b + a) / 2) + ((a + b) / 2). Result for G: 5.09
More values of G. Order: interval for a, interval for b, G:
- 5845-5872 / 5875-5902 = 5.01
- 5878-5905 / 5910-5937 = 4.91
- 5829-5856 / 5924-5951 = 5.25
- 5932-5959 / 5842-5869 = 5.18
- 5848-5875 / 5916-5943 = 5.10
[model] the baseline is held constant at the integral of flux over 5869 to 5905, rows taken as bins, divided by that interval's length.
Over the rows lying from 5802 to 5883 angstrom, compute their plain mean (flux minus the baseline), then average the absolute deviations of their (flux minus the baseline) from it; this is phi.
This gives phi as 0.18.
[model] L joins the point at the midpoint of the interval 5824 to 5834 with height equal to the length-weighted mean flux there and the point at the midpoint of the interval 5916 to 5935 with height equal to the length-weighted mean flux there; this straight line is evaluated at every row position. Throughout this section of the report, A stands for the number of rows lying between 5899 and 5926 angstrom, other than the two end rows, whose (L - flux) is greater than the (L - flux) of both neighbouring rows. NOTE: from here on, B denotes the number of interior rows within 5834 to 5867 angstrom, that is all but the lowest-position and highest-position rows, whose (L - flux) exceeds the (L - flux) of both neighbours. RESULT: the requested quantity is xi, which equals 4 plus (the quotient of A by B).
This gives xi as 4.67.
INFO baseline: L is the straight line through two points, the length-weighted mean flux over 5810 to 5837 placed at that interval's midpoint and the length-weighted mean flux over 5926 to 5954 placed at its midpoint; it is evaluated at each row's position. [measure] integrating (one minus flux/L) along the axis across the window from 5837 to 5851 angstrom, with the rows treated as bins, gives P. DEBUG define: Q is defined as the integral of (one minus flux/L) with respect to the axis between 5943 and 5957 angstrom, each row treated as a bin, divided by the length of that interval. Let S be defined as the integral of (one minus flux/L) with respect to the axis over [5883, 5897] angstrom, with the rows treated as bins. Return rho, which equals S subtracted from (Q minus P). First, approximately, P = -0.9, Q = -0.011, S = 3.2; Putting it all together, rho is -2.3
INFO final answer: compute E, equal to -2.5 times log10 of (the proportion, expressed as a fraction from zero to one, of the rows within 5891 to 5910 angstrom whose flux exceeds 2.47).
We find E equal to 1.36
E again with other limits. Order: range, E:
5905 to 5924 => 0.92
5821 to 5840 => 0.61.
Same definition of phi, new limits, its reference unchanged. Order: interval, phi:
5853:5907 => 0.25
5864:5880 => 0.08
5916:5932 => 0.06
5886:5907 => 0.25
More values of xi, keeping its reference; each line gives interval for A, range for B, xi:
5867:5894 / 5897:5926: 5.00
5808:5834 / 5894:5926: 5.50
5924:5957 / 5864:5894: 5.50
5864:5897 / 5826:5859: 5.00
